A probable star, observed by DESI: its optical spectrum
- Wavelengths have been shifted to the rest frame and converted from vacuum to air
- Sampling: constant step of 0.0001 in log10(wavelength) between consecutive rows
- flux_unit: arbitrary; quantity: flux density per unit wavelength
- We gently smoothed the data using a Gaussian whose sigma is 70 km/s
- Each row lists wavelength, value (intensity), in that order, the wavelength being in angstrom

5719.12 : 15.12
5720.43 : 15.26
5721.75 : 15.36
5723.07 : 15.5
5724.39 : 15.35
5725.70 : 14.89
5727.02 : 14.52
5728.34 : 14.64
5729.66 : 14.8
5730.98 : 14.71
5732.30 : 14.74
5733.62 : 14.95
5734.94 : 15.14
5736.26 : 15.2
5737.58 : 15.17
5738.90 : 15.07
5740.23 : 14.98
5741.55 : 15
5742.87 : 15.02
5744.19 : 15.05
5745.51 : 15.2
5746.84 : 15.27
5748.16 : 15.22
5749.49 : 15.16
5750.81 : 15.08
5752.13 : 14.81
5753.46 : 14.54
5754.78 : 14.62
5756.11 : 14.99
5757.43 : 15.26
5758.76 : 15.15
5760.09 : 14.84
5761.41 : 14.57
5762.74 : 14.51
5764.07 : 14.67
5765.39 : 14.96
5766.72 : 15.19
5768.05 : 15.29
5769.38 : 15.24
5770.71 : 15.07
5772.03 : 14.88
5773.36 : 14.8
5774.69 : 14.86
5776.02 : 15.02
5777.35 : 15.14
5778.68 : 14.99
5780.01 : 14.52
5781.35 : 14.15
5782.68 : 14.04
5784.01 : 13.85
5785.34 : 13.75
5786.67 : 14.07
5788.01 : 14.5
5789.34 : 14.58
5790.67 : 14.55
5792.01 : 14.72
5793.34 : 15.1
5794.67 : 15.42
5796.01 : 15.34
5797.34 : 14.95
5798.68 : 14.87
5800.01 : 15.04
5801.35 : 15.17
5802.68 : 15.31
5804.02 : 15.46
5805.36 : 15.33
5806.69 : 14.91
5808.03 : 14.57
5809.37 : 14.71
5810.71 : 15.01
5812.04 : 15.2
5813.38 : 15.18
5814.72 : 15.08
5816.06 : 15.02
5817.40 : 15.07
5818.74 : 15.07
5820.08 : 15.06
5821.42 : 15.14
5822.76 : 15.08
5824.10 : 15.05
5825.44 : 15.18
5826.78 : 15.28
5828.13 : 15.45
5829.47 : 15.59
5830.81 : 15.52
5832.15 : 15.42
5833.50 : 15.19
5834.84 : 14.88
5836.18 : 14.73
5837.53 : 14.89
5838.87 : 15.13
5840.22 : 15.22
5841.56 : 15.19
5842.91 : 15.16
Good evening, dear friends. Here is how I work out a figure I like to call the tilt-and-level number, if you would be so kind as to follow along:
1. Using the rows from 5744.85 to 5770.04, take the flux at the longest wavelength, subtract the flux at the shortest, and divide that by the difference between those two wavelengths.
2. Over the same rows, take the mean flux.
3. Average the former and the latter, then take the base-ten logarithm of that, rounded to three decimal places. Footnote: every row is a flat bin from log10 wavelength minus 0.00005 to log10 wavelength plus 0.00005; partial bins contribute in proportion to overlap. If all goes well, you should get 0.874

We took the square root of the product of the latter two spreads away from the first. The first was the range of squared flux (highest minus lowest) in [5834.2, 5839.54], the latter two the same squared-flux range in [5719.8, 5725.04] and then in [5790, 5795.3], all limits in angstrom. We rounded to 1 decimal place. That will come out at -1.9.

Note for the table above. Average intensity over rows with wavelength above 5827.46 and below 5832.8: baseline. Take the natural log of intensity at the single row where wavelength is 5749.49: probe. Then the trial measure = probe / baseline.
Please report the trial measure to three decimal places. 0.175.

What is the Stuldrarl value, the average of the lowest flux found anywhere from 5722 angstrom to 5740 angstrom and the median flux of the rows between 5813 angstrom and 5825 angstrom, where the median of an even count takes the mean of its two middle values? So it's 14.8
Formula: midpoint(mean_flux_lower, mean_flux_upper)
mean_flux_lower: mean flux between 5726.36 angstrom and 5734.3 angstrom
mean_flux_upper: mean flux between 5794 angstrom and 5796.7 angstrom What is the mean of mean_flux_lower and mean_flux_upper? 15.1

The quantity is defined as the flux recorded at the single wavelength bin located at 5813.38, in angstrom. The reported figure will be 15.18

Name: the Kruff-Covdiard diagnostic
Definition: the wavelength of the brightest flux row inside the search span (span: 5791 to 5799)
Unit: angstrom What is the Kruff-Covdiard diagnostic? 5794.67 angstrom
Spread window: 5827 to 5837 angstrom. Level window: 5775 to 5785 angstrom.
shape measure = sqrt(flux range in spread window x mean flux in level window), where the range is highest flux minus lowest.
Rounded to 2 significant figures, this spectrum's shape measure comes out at 3.5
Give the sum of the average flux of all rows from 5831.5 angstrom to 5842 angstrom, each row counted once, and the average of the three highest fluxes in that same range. 30.4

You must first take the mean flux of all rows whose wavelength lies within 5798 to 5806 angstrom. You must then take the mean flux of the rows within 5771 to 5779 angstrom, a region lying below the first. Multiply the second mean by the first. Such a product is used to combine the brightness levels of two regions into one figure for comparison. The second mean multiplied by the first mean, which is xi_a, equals 227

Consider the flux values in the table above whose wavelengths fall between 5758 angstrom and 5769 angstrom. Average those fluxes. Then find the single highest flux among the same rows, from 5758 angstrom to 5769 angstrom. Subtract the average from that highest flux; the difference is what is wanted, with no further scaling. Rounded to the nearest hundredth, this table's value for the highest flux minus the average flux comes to 0.39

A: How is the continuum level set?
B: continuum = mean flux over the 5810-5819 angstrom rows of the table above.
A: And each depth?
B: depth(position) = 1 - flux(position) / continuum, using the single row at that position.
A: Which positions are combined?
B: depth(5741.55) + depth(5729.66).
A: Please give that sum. 0.025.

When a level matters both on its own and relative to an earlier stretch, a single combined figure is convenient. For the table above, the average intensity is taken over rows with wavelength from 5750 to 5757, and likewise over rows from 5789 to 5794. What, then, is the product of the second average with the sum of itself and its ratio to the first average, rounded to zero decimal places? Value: 232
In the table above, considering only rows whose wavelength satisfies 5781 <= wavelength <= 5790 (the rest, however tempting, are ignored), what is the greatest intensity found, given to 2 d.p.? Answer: 14.58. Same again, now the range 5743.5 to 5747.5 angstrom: 15.27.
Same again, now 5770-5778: 15.14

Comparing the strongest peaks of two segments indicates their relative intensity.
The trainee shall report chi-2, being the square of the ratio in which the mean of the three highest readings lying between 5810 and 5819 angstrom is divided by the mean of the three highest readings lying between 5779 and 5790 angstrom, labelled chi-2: 1.09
